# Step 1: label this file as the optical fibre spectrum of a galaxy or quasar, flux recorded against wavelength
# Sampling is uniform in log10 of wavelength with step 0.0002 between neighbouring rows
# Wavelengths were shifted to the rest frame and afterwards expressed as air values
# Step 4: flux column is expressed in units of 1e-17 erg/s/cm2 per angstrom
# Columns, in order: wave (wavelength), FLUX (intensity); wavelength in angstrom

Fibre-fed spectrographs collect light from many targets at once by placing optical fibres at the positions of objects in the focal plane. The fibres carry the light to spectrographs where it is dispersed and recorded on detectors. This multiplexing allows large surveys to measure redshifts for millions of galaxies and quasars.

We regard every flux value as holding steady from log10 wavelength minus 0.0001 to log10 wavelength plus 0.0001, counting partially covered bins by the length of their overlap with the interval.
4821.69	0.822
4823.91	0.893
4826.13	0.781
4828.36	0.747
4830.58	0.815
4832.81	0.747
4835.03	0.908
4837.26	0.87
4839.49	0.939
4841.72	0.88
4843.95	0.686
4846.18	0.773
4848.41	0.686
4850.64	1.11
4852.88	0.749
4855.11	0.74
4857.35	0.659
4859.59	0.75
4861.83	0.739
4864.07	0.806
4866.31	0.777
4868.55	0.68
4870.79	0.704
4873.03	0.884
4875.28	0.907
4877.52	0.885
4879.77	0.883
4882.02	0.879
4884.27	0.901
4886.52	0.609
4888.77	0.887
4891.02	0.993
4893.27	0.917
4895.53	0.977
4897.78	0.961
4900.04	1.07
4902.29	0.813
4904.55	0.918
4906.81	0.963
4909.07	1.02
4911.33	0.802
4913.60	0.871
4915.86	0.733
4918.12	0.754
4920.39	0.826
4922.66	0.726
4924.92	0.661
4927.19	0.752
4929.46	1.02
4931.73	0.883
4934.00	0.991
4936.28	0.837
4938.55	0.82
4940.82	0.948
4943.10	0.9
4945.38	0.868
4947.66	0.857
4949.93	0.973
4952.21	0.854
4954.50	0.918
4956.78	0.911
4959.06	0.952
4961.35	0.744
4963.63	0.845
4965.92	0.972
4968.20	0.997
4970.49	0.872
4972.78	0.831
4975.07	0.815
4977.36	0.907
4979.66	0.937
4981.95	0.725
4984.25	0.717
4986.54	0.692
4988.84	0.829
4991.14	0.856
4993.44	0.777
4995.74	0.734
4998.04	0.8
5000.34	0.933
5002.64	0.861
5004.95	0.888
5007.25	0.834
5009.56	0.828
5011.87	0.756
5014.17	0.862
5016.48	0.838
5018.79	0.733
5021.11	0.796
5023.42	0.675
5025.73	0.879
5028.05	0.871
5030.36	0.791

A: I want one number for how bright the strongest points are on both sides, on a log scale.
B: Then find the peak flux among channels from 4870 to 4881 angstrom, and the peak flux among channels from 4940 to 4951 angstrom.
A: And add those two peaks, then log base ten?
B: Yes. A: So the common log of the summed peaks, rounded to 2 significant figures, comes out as 0.27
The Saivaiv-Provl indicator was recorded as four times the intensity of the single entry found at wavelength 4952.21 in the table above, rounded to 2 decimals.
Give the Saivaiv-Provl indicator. 3.42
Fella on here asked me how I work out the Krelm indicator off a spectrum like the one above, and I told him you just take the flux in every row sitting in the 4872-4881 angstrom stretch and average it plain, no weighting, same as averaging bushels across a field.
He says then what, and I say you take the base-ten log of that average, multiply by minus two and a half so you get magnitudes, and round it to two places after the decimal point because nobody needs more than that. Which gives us 0.13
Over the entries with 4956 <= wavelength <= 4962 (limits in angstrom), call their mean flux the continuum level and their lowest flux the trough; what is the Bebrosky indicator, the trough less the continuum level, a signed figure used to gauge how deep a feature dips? -0.13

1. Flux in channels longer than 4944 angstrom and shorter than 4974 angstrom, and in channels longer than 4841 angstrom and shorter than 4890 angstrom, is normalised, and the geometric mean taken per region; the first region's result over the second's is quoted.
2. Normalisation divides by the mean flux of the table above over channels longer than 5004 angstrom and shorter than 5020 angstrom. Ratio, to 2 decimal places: 1.12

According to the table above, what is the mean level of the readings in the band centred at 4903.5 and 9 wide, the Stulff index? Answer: 0.94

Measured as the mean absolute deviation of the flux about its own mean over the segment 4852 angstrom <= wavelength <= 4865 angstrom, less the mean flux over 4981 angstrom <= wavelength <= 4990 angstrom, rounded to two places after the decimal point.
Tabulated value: -0.71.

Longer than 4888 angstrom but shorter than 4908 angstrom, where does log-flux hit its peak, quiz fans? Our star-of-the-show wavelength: 4900.04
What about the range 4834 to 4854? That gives 4850.64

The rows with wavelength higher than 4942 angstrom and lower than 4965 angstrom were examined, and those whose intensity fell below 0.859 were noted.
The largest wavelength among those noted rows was 4963.63 angstrom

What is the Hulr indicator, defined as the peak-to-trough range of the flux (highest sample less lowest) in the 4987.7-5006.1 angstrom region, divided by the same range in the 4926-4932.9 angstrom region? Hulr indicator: 0.7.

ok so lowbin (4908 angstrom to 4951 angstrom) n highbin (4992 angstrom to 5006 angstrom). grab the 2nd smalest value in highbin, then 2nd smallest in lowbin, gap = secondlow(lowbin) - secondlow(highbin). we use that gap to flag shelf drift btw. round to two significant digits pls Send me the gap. -0.051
